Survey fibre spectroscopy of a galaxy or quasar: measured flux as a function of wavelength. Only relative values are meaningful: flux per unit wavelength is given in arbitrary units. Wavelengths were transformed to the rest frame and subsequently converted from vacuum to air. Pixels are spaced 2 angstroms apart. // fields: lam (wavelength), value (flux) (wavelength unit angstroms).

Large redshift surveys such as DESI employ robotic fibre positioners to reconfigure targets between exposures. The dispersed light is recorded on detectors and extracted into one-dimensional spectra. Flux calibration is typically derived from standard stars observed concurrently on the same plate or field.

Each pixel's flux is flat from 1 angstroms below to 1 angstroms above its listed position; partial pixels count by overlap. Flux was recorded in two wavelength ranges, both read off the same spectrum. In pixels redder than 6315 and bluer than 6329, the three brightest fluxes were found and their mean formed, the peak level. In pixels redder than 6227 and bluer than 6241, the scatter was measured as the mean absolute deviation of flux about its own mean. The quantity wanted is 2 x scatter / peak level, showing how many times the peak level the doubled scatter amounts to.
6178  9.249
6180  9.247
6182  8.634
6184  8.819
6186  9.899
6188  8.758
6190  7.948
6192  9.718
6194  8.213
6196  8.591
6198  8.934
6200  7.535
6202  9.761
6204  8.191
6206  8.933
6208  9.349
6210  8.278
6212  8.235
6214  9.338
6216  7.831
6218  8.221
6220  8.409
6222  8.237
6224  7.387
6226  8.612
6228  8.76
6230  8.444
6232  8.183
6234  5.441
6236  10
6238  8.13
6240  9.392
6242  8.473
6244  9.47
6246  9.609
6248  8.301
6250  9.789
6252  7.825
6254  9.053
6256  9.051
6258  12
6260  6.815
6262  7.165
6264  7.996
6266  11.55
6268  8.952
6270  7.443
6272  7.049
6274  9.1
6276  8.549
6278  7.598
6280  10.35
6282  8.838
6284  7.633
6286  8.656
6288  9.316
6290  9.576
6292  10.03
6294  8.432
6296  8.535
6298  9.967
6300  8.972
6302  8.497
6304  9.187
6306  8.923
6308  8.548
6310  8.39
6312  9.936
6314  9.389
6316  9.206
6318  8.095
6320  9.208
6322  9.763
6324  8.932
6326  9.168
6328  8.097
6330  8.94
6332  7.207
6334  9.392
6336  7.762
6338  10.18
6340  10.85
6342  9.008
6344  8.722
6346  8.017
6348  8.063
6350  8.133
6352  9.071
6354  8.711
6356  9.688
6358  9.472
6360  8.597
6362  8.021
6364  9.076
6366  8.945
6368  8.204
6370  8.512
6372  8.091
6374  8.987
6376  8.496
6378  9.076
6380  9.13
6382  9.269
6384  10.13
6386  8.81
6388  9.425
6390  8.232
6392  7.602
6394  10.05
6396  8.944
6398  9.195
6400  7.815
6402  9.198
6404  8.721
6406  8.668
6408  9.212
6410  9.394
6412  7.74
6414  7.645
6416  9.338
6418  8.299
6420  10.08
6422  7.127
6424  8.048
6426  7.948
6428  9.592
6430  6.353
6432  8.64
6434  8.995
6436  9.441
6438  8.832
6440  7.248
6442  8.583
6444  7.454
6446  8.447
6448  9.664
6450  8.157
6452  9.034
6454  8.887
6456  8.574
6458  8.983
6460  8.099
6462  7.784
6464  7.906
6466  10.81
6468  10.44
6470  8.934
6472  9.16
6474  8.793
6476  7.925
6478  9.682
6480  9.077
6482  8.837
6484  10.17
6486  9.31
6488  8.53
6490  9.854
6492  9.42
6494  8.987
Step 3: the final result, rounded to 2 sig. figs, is 0.20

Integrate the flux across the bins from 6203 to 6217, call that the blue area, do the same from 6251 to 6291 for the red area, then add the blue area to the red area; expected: 469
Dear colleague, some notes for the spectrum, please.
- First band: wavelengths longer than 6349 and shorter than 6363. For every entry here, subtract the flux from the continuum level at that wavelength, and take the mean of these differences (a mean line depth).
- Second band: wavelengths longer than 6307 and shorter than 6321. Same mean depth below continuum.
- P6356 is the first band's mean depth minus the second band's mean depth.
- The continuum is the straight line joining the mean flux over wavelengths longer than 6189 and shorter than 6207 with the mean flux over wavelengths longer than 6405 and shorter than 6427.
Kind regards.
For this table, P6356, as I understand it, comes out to 0.13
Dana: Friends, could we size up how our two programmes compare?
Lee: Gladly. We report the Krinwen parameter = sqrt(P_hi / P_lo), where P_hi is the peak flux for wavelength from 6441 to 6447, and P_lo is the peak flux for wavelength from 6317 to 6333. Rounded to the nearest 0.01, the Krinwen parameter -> 0.94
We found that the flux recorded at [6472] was 9.16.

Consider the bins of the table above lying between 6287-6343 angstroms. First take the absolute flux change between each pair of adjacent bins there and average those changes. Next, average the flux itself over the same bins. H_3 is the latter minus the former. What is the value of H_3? 8.1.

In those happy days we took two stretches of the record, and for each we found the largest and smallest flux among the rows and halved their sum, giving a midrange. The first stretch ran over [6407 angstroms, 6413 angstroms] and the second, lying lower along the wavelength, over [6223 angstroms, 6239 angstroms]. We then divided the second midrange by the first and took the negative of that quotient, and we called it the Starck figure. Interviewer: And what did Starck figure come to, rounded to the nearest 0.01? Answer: -0.90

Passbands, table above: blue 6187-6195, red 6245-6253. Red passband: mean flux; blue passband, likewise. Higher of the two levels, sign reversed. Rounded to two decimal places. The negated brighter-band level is -8.88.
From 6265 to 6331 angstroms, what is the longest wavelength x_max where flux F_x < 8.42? 6328 angstroms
